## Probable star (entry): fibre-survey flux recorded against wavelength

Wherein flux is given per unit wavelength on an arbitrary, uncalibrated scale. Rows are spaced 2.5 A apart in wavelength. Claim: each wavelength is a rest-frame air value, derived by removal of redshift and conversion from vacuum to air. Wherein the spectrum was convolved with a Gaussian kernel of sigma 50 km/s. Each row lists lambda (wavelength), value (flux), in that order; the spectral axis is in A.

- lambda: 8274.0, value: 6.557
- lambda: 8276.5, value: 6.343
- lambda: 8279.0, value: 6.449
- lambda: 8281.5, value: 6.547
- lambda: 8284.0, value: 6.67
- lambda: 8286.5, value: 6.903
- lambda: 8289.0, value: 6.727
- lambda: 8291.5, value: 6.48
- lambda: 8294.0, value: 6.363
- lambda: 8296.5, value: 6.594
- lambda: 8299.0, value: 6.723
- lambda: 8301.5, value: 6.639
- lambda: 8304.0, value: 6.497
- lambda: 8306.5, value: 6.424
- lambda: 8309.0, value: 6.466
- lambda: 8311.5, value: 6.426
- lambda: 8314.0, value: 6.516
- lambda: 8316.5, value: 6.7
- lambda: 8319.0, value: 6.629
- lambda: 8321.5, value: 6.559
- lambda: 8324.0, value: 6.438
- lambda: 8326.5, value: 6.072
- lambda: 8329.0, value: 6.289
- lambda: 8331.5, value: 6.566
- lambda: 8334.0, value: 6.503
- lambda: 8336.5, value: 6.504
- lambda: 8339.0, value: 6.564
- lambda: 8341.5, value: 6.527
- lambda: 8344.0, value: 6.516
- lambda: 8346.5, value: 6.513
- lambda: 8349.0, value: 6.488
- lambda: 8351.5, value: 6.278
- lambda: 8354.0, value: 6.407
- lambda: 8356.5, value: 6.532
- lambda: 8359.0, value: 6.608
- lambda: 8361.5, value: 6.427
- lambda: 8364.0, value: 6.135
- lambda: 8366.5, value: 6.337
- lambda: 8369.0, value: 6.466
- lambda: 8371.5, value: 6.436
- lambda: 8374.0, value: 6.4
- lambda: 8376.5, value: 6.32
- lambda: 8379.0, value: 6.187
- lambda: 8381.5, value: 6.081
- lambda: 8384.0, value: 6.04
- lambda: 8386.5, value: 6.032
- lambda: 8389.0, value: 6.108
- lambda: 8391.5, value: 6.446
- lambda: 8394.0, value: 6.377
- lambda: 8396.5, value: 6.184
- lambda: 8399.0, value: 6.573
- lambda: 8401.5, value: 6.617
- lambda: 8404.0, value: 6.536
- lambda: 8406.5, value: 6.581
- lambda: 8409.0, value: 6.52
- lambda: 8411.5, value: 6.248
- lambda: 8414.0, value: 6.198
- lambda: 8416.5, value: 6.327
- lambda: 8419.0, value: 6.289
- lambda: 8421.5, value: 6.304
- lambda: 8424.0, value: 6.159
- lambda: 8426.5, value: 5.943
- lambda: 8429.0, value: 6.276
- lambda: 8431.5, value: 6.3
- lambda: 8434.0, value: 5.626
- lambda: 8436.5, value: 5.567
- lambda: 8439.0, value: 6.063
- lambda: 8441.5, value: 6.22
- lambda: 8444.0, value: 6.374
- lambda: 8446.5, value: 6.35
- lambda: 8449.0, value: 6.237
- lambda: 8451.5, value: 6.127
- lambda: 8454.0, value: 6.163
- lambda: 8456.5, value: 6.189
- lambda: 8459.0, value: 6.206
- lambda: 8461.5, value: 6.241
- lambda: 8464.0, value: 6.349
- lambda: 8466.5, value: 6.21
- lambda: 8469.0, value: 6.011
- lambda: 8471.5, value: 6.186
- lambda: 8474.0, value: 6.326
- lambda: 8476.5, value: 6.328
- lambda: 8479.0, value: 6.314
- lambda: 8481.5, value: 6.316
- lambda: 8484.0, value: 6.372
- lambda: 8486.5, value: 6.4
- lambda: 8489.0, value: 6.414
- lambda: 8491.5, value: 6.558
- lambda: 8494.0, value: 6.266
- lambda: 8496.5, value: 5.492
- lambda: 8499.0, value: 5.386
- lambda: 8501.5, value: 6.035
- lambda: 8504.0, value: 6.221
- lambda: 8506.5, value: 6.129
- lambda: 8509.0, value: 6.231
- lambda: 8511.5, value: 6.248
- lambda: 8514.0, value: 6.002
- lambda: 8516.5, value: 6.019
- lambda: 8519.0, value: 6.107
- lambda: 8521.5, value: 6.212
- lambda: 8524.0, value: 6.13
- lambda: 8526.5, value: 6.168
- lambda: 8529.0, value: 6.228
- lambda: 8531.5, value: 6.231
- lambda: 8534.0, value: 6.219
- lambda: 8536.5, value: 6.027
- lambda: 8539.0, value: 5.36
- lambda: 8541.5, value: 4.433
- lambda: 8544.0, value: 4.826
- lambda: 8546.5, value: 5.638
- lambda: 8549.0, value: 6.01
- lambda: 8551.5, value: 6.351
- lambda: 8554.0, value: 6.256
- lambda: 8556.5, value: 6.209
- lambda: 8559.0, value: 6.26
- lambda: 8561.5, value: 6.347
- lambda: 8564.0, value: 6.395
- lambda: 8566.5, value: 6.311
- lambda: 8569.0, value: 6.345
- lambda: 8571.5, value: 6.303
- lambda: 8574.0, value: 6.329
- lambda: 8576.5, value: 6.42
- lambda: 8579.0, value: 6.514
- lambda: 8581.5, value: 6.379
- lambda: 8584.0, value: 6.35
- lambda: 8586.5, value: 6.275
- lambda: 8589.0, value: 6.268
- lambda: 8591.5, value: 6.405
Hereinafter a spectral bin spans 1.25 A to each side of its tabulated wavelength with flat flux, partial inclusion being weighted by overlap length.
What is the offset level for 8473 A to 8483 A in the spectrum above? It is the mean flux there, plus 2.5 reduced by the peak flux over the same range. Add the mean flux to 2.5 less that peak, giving 2.49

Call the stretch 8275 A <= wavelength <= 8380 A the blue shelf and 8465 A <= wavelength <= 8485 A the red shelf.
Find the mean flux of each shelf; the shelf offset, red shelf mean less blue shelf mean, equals -0.22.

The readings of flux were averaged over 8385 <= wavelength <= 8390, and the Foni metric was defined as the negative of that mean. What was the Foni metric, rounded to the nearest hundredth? -6.07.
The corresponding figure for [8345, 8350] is -6.50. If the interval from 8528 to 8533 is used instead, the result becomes -6.23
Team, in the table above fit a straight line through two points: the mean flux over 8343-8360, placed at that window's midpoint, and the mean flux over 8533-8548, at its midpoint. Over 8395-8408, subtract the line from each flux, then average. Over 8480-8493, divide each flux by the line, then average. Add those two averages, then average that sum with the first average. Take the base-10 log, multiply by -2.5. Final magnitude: 0.16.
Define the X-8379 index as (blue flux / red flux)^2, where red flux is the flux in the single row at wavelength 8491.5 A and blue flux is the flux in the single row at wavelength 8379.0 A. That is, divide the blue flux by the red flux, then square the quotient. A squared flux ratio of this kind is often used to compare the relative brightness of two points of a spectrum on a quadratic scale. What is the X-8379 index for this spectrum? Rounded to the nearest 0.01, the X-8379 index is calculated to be 0.89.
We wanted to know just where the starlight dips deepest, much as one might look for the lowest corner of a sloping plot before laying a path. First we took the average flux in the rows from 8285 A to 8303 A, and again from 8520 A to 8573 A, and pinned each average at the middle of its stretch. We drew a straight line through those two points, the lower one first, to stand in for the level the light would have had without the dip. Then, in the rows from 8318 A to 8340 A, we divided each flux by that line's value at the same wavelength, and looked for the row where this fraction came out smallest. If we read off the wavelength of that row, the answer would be 8326.5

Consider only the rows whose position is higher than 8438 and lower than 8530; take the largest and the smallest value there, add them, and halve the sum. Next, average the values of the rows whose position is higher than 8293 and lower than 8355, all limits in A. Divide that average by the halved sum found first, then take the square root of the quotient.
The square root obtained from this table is 1.04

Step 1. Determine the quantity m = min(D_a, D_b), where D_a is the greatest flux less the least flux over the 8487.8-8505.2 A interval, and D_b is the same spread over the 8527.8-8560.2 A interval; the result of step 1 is 1.2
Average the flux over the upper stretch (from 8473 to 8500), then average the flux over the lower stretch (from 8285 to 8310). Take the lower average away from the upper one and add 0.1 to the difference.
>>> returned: -0.28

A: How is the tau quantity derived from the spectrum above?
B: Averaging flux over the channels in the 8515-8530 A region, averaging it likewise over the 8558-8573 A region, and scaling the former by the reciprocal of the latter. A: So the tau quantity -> 0.97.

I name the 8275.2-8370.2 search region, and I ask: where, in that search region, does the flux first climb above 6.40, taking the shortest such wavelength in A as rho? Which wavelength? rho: 8279.0 A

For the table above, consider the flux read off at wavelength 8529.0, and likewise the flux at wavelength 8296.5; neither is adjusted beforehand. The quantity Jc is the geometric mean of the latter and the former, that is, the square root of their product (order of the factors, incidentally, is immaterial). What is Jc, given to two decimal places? 6.41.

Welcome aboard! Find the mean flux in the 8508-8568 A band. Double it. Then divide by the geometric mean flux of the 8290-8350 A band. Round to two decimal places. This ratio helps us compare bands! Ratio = 1.85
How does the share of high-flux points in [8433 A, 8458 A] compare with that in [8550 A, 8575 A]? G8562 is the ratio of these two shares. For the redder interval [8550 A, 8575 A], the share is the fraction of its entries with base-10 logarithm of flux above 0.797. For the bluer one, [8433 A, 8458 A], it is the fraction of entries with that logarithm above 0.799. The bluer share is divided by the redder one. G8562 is 0.3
